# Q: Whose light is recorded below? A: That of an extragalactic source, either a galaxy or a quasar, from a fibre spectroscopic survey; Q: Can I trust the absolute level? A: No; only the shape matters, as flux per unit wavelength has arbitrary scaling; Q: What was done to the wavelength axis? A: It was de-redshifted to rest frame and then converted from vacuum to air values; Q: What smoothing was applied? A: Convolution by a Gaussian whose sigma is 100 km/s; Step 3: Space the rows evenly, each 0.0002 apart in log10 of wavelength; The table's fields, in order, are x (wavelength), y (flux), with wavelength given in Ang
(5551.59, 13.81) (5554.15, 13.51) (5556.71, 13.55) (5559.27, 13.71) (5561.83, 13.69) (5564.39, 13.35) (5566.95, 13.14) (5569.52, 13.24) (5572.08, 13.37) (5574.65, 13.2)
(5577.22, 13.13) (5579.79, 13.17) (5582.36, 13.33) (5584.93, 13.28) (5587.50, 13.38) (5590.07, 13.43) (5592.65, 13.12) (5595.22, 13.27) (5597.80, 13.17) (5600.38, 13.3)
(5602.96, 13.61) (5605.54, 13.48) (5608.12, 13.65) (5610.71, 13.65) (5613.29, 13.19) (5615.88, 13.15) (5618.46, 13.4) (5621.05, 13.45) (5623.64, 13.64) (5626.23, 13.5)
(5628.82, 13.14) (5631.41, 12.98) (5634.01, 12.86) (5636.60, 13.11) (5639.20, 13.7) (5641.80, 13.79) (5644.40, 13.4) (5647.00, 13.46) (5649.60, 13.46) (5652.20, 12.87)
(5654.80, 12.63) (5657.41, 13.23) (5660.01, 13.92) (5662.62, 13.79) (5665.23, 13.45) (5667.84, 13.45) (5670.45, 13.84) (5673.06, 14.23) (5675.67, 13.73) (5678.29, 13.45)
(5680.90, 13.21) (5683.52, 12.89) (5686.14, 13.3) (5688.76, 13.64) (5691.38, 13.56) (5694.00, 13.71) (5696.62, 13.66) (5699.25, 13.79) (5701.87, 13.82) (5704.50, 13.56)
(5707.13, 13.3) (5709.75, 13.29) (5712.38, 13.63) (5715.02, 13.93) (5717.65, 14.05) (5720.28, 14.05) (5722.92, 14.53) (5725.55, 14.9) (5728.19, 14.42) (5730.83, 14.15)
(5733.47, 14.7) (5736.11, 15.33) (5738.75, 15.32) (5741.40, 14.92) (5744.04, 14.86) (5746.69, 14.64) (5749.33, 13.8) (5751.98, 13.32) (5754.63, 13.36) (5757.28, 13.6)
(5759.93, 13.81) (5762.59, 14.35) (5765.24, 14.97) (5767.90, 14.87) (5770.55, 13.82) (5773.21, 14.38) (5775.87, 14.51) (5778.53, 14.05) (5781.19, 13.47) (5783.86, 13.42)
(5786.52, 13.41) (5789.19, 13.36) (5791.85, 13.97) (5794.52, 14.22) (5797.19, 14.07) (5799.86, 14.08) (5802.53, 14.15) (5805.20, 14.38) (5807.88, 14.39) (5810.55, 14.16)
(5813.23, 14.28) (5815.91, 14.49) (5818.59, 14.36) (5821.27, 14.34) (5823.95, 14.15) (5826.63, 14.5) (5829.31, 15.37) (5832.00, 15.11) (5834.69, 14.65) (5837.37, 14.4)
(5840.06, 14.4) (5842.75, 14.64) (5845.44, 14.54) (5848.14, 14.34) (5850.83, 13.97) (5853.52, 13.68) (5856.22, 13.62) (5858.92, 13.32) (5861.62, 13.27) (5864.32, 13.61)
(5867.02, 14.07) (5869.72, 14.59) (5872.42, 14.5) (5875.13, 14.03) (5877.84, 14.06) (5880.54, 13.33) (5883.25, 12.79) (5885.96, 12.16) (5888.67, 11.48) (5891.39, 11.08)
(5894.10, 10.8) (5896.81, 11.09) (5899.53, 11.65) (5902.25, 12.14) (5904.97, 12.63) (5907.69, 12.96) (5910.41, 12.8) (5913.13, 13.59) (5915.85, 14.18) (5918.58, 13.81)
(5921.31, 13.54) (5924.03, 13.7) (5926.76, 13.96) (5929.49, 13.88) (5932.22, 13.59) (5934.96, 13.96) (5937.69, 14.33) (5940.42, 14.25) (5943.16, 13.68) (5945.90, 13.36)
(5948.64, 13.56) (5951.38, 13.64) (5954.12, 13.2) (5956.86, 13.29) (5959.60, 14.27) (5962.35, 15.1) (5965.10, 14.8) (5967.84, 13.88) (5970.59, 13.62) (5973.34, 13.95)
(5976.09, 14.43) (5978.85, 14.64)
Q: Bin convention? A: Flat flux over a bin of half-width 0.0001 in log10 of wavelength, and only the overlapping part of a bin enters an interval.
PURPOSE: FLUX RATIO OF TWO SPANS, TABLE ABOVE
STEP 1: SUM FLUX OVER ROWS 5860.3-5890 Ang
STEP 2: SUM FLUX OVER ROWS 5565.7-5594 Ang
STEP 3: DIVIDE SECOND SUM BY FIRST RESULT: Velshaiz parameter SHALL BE 0.99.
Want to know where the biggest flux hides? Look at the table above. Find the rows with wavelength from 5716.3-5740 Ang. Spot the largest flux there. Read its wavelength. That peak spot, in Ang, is 5736.11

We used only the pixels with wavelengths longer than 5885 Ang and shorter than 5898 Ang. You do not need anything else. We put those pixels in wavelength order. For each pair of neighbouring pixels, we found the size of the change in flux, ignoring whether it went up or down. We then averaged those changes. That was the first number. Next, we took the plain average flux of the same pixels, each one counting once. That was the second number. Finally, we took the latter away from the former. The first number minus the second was -10.9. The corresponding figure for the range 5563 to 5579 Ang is -13.1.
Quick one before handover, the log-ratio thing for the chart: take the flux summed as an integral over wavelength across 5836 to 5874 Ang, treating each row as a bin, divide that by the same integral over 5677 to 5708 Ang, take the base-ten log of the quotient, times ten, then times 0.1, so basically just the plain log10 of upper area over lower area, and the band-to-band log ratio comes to 0.1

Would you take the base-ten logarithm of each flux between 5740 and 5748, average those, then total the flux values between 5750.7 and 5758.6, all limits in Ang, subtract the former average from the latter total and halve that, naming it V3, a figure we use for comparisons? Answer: 19.6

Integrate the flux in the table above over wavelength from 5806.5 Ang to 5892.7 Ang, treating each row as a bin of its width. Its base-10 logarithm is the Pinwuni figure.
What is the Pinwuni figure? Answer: 3.08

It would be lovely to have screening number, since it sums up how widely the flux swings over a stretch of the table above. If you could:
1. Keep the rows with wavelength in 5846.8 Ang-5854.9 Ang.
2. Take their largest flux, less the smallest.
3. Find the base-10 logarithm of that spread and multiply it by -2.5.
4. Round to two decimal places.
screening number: 0.45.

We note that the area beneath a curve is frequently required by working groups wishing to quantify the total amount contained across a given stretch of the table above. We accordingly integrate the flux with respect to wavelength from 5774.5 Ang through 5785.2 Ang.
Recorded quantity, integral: 148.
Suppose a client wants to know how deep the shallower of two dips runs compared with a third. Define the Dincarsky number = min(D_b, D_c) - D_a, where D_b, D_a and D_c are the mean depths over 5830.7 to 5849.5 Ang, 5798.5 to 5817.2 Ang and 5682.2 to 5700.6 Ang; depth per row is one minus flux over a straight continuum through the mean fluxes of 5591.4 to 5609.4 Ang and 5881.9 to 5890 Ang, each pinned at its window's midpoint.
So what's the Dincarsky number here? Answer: -0.038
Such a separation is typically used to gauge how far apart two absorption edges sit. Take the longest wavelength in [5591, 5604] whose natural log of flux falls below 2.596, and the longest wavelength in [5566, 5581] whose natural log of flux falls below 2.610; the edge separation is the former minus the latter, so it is 20.6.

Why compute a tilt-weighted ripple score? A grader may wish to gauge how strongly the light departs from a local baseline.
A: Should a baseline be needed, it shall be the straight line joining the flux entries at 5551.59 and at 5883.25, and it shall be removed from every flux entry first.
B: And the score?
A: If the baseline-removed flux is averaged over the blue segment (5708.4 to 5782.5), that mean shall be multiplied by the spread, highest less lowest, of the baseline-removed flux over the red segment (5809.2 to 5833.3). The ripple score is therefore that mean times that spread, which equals 1.3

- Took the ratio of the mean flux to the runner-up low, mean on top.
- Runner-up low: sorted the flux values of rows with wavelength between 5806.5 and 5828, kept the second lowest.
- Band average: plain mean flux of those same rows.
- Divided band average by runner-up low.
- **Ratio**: 1.01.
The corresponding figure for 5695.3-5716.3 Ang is 1.02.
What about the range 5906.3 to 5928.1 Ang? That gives 1.05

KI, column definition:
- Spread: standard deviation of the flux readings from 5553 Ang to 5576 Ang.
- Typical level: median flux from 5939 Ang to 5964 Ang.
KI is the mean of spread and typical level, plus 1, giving 7.92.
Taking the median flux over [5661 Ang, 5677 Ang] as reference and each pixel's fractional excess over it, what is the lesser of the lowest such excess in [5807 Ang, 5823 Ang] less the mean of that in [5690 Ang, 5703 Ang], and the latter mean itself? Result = 0.00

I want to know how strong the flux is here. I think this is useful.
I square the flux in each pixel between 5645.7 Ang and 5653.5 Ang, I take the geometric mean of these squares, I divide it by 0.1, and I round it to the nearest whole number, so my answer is 1758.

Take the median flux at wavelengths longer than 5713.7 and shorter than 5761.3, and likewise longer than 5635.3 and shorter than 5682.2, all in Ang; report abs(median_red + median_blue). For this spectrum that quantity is 27.7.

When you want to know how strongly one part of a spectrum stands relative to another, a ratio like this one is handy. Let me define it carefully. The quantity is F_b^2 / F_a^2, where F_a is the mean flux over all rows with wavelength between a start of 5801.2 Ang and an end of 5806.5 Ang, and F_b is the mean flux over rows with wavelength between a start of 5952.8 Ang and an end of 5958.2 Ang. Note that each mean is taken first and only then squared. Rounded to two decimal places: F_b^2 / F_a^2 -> 0.86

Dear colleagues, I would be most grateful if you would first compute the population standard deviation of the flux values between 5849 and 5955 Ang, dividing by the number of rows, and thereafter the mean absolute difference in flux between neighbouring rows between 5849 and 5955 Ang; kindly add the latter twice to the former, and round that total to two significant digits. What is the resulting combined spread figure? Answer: 1.7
